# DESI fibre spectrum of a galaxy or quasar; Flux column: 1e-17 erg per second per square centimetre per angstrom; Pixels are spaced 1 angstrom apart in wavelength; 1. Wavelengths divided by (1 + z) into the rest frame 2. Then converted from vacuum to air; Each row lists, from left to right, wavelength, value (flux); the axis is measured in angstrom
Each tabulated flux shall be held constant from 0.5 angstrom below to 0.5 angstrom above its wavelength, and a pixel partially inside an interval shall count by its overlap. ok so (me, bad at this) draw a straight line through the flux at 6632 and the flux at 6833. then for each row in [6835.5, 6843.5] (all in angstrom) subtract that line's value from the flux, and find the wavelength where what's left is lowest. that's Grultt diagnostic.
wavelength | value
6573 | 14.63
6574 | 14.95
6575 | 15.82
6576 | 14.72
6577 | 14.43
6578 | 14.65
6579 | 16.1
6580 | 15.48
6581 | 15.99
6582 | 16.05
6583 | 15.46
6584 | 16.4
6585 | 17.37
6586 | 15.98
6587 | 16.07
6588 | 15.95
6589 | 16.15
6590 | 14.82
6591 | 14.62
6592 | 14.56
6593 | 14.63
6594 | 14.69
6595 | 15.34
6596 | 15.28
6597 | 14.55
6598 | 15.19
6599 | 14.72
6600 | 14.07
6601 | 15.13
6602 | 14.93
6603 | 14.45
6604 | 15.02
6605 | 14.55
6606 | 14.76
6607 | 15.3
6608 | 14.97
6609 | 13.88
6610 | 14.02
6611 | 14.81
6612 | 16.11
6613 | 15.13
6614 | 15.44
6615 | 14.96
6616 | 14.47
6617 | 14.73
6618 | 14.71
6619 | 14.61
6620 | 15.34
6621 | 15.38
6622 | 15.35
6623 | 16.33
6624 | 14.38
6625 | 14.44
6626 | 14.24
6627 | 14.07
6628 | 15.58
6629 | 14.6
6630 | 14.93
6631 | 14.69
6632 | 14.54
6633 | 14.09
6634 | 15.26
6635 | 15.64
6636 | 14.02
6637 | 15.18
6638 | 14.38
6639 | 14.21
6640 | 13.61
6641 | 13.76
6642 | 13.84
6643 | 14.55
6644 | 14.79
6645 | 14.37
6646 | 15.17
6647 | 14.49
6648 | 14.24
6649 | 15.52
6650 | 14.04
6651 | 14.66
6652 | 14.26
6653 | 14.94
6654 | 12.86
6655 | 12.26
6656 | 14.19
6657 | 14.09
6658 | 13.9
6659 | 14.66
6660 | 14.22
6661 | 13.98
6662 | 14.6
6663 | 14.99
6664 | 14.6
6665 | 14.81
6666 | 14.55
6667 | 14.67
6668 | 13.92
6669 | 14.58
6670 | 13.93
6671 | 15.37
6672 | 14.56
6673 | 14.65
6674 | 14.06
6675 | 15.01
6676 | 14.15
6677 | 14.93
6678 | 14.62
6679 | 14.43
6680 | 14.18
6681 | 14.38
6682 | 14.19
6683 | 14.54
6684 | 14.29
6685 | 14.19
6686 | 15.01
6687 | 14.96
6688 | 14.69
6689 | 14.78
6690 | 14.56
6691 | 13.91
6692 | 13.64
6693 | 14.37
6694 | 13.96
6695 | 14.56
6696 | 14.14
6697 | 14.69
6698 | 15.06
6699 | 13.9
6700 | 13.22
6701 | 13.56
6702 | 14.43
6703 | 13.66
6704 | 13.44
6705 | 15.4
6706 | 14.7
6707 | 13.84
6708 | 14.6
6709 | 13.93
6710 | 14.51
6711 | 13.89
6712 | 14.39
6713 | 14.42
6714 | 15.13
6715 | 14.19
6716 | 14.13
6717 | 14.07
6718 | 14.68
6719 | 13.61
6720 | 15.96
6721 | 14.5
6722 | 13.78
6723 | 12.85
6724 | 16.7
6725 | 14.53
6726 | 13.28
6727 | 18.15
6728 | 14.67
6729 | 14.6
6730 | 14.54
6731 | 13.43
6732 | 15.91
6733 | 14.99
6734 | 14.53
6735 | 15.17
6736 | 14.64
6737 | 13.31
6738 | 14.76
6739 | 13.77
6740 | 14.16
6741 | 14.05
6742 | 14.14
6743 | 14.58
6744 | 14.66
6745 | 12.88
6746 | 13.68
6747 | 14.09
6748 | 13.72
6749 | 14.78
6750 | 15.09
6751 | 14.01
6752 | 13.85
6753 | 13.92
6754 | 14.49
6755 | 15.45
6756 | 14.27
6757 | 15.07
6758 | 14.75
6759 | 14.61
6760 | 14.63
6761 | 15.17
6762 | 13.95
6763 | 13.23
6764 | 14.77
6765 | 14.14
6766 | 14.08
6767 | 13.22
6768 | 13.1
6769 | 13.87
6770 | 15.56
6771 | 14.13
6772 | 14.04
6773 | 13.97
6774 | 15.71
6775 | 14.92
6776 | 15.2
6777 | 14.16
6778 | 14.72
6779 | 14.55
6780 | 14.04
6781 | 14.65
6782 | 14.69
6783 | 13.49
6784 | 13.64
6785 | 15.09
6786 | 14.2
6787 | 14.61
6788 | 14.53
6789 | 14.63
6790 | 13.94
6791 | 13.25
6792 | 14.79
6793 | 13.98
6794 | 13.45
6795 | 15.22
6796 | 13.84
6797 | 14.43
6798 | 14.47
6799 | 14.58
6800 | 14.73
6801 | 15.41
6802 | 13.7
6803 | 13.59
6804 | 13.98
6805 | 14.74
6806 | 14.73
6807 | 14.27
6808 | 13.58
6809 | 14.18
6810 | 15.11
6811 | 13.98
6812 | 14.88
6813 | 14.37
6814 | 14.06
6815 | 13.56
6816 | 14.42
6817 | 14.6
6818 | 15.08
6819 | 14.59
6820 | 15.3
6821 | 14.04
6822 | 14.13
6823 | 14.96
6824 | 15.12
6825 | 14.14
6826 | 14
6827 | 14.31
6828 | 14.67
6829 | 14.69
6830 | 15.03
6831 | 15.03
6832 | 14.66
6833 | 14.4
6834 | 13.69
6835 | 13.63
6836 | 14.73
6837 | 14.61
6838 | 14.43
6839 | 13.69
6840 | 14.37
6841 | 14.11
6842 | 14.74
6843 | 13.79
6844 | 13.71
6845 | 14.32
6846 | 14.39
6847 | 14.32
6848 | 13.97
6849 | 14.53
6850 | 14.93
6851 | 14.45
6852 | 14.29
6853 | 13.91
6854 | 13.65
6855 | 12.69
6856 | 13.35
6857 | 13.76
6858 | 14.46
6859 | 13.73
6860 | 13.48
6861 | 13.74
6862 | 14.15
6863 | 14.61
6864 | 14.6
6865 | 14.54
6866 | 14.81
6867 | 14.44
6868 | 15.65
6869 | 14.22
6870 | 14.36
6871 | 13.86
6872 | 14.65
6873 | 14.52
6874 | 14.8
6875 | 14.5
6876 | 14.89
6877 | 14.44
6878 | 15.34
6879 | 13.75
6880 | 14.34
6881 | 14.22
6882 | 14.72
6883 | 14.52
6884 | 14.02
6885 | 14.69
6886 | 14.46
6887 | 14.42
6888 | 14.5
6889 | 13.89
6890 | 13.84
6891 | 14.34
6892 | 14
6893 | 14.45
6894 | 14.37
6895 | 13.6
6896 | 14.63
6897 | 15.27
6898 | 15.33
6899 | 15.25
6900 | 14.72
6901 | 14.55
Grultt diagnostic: 6839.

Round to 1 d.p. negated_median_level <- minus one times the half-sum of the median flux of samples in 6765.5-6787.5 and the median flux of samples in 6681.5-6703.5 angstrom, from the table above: -14.3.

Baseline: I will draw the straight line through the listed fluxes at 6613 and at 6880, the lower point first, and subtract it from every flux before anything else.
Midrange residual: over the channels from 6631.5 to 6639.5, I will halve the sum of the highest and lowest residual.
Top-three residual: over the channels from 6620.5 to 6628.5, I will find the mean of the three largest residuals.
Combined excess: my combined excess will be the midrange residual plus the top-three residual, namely 0.4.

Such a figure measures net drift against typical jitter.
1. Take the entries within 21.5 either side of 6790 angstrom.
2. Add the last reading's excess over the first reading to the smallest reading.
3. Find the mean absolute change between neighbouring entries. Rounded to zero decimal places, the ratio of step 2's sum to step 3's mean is 19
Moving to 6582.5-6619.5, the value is 25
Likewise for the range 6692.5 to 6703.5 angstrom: 20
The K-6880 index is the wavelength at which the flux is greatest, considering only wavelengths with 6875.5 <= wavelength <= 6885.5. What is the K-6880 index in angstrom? 6878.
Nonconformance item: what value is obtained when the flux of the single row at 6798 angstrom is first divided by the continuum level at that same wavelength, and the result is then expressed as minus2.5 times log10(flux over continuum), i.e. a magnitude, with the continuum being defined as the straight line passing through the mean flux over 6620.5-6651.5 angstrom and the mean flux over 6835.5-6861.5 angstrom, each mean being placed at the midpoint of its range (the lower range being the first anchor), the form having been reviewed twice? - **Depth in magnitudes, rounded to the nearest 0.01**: -0.02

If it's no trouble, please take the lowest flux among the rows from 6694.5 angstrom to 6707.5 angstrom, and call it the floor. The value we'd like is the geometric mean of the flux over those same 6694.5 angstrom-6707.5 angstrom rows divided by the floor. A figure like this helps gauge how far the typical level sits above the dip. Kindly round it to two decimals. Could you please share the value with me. 1.07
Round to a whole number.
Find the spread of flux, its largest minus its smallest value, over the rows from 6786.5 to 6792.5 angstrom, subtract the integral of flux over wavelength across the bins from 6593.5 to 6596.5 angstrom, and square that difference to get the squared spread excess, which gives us 1916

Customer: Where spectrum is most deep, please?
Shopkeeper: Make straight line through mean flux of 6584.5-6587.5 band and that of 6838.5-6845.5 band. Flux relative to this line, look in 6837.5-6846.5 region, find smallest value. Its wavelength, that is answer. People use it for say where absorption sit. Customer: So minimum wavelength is 6839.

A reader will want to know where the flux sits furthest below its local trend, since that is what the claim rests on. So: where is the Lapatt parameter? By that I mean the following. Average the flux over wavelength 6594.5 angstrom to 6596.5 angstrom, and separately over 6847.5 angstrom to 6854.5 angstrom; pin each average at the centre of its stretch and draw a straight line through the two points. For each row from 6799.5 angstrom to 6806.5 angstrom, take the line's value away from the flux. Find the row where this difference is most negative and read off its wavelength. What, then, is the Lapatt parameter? 6803 angstrom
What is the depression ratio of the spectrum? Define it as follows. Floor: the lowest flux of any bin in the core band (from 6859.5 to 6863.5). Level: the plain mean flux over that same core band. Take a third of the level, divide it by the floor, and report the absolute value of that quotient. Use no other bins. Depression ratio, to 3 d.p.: 0.346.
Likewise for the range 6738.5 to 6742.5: 0.340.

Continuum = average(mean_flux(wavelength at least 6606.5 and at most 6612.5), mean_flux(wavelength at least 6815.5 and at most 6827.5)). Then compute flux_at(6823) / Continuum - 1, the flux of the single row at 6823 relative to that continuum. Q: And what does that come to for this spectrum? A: 0.017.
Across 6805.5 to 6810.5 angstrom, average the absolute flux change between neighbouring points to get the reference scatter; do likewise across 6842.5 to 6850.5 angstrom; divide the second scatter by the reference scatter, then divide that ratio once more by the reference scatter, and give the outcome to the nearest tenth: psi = 0.7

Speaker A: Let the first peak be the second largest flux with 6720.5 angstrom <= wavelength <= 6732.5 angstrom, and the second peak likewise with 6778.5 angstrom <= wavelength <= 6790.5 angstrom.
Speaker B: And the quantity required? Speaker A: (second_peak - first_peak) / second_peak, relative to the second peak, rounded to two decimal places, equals -0.14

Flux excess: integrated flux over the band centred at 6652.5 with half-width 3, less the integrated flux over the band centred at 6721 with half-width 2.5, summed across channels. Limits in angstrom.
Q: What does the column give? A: 12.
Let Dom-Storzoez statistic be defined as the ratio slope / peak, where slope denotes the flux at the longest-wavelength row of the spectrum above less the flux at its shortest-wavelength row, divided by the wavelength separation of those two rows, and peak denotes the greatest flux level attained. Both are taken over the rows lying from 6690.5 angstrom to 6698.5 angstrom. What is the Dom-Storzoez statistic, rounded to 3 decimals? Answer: 0.011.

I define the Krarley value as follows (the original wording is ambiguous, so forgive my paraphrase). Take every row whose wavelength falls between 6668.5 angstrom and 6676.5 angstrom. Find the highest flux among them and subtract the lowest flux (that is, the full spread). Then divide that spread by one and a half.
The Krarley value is 0.96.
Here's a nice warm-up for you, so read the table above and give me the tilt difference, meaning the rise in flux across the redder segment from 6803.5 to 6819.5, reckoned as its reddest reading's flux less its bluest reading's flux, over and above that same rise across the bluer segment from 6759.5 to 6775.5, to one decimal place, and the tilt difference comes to 0.3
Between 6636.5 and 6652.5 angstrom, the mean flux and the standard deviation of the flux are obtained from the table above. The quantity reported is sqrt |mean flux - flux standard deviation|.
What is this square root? 3.73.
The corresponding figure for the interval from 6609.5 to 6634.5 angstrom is 3.78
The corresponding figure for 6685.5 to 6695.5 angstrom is 3.74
